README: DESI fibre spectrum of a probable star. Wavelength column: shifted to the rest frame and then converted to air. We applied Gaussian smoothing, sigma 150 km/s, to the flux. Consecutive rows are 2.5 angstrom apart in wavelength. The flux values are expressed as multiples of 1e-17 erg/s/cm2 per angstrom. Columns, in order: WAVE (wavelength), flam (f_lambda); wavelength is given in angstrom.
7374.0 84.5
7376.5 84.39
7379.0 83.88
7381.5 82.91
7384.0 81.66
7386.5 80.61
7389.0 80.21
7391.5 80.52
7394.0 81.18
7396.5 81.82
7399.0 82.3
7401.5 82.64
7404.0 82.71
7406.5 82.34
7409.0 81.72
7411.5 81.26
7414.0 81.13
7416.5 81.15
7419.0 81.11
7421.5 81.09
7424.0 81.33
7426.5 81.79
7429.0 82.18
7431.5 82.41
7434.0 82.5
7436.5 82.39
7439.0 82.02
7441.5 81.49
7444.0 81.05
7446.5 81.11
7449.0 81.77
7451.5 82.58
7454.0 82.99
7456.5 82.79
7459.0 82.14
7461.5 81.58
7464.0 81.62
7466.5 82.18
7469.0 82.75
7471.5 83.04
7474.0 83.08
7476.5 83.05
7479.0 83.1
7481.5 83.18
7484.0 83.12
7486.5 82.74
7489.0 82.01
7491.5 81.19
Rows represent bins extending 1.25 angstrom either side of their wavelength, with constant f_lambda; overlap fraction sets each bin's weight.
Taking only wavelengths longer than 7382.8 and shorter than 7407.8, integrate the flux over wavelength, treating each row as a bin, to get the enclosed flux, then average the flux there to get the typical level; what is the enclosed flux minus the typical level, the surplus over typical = 1958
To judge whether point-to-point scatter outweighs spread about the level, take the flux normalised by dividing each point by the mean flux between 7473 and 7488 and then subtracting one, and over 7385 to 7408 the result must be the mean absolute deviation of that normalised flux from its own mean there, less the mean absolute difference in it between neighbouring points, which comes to 0.0054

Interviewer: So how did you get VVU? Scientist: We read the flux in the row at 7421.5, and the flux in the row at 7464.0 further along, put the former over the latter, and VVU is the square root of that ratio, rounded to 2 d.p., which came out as 1.00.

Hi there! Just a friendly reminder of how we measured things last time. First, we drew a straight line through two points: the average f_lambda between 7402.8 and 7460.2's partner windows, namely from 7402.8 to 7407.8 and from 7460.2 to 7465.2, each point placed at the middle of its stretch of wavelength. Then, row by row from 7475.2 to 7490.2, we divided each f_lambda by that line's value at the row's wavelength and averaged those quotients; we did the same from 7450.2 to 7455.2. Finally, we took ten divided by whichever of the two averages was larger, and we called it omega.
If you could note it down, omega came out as 9.8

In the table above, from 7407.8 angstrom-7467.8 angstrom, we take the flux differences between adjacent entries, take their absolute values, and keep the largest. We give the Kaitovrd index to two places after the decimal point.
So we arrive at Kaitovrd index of 0.81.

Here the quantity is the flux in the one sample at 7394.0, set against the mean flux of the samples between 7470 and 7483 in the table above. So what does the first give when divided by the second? 0.98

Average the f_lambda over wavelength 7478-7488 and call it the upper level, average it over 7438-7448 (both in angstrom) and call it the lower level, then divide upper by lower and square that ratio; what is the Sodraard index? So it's 1.04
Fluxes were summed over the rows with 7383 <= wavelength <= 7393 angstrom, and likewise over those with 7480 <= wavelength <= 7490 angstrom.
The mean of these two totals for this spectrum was 327.0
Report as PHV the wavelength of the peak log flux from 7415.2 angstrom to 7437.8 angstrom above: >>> 7434.0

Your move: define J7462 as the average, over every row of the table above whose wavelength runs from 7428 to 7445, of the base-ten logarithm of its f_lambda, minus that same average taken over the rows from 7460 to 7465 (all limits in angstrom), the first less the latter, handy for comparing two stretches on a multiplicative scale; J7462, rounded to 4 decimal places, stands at 0.0021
